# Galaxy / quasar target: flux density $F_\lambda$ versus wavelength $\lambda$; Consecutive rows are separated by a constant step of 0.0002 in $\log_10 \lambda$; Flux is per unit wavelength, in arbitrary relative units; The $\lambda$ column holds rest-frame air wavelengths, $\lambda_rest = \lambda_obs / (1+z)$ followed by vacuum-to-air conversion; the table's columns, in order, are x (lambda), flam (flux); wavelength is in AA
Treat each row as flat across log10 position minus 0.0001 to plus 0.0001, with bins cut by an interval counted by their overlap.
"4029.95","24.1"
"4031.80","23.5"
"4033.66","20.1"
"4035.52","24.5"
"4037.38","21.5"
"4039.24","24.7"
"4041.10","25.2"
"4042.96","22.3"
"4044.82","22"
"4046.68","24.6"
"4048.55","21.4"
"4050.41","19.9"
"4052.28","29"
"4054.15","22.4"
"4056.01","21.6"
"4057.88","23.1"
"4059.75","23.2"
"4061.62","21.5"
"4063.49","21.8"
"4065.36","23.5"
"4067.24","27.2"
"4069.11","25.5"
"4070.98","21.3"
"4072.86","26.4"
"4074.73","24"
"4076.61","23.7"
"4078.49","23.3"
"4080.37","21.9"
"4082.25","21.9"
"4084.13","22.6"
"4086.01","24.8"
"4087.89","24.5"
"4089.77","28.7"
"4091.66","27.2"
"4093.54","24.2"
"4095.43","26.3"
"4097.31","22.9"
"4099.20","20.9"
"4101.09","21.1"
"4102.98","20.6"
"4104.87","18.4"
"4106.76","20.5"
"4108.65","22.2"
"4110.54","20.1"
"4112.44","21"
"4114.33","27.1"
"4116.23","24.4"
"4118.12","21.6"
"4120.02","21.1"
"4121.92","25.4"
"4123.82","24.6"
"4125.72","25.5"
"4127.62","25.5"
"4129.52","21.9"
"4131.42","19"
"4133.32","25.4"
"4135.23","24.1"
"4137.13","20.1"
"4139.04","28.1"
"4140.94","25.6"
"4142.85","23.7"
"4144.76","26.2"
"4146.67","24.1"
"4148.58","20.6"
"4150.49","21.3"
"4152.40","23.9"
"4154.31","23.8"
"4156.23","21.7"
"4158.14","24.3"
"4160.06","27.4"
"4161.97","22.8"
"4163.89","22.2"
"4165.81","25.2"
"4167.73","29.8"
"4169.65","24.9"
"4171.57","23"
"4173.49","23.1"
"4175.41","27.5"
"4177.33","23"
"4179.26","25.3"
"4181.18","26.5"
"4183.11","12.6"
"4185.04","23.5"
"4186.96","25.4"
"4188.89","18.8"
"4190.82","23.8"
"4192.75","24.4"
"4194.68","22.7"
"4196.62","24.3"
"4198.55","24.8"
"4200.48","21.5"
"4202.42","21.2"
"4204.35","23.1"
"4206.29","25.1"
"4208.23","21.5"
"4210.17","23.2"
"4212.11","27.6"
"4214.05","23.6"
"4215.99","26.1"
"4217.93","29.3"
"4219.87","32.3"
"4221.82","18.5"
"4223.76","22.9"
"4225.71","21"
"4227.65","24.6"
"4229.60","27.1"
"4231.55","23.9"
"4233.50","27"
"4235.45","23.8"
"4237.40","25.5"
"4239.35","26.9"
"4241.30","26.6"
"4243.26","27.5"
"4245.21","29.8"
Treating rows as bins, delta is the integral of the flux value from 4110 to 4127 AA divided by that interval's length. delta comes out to 23.5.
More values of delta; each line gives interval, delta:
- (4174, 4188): 23.4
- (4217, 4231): 25.0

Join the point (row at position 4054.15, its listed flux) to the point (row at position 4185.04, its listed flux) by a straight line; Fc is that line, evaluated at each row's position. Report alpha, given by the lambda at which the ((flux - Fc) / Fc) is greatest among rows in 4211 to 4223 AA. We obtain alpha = 4219.87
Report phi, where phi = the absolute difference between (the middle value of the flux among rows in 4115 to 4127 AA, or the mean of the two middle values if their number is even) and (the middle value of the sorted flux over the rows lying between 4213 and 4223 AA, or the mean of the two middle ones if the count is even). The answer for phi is 1.6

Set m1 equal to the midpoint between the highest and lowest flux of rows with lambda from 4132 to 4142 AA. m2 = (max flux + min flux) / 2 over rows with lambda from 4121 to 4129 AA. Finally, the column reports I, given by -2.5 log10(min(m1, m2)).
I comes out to -3.46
